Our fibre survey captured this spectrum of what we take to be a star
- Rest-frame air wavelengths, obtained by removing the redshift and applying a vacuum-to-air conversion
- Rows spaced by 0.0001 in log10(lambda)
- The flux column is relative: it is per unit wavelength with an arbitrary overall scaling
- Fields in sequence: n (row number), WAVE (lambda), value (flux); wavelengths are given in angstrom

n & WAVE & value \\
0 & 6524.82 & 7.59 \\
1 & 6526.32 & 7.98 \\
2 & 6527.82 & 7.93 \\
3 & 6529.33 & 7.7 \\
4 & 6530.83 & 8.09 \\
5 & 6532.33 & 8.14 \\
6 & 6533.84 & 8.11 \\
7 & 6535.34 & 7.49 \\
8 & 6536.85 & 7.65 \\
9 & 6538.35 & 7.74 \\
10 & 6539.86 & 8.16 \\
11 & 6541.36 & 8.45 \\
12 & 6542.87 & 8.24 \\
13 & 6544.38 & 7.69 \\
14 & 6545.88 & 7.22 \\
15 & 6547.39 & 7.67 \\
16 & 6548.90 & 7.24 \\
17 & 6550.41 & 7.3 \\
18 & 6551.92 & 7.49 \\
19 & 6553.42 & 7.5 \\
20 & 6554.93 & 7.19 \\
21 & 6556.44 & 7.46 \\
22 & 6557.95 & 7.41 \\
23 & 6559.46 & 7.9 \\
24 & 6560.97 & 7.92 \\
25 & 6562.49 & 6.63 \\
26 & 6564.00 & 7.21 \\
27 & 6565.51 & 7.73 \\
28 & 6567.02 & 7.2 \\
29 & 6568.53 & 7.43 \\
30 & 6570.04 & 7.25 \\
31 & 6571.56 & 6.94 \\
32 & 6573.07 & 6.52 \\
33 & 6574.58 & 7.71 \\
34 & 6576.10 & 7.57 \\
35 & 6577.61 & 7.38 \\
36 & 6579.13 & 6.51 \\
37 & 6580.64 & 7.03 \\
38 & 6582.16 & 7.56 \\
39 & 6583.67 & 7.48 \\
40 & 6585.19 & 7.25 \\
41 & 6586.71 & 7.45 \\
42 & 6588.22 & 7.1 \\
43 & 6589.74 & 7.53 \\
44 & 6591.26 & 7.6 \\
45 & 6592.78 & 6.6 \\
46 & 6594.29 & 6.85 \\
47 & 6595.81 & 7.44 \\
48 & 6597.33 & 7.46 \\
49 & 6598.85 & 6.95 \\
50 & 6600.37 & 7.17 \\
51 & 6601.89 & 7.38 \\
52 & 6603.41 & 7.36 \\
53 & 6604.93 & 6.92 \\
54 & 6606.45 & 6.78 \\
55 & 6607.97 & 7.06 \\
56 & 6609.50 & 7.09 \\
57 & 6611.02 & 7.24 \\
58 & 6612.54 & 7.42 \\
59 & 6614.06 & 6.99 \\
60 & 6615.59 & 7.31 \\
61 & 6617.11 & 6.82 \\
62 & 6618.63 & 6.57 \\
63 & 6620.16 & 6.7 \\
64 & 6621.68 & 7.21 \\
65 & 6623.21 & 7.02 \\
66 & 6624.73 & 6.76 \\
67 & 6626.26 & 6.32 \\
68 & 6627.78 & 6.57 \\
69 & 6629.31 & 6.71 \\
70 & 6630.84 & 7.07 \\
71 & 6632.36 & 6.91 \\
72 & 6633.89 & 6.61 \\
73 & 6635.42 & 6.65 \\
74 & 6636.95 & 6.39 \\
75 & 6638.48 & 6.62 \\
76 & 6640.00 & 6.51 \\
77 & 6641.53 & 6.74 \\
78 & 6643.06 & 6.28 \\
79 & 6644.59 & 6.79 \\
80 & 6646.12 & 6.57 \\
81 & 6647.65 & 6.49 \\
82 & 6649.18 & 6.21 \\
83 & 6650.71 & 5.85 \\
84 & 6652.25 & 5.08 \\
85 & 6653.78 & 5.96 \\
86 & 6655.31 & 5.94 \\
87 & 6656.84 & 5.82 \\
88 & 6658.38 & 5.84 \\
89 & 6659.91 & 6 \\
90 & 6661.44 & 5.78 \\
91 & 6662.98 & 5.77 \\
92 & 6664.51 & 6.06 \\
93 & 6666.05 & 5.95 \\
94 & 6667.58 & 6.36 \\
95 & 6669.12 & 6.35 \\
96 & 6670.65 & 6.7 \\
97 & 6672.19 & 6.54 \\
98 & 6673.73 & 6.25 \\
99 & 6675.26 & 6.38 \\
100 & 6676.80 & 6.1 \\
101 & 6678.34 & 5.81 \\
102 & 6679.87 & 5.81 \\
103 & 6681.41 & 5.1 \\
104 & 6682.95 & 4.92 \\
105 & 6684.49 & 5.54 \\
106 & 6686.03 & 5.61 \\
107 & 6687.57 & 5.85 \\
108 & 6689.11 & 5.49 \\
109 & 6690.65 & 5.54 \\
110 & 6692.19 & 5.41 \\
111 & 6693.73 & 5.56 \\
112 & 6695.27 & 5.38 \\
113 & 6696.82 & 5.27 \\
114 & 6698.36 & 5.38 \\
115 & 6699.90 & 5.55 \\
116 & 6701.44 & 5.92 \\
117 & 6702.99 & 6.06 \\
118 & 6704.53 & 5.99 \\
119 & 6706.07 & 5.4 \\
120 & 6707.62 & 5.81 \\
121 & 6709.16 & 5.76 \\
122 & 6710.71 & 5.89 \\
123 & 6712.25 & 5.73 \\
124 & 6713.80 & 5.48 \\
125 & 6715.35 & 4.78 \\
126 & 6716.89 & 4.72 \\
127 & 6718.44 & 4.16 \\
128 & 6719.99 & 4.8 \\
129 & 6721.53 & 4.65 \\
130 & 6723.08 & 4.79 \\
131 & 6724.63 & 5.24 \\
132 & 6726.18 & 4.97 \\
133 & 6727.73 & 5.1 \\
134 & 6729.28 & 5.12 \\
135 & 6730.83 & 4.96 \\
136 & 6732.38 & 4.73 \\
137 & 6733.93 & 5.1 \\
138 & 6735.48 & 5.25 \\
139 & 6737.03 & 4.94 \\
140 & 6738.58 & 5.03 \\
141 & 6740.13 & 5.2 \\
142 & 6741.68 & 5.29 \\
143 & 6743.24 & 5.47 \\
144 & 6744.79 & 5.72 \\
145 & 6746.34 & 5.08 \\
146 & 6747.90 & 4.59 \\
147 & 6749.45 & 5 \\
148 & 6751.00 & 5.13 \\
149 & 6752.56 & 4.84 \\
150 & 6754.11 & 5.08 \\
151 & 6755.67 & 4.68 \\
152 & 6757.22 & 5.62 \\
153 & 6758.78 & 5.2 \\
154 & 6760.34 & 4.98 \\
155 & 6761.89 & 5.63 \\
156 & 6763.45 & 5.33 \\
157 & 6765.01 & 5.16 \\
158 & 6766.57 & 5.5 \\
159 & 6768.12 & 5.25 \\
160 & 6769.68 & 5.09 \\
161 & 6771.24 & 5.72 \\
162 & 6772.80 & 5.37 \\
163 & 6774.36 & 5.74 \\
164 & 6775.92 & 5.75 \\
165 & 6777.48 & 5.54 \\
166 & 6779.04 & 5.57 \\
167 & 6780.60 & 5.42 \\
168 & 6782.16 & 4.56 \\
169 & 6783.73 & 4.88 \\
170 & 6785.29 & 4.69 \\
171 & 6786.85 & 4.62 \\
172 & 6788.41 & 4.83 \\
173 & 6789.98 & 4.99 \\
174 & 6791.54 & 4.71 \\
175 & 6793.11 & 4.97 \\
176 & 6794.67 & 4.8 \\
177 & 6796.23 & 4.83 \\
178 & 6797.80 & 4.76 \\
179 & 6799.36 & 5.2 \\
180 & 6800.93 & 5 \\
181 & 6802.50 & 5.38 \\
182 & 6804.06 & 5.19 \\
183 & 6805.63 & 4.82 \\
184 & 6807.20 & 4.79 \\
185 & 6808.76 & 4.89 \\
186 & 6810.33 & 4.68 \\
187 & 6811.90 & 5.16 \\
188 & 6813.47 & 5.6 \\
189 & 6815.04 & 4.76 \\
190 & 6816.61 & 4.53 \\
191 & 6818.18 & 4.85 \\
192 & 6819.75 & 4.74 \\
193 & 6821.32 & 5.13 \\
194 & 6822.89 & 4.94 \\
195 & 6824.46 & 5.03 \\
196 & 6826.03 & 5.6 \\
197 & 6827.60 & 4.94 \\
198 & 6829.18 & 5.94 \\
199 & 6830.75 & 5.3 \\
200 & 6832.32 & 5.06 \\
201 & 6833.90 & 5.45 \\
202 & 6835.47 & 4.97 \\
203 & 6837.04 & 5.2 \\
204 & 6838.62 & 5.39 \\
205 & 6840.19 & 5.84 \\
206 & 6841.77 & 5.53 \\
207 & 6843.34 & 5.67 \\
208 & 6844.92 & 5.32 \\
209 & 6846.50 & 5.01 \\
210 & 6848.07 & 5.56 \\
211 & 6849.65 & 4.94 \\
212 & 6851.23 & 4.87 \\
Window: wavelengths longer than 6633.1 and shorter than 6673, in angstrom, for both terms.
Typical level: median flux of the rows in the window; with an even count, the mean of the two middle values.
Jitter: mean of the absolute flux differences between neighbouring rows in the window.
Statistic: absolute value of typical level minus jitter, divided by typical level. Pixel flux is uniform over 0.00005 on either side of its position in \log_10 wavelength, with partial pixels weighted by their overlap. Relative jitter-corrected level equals 0.960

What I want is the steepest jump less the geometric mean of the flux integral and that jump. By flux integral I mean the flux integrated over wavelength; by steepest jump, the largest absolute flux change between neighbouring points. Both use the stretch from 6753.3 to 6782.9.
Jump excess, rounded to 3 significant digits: -11.2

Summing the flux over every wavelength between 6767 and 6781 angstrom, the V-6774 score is 49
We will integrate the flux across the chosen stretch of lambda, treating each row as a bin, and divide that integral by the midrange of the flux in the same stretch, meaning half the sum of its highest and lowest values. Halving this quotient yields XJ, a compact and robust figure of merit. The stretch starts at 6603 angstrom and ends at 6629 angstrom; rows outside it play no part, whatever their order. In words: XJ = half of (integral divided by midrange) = 13.1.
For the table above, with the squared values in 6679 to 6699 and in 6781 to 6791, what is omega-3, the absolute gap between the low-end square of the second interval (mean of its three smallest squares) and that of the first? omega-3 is 5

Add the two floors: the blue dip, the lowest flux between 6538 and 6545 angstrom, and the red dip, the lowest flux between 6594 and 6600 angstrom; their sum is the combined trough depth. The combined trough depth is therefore 14.5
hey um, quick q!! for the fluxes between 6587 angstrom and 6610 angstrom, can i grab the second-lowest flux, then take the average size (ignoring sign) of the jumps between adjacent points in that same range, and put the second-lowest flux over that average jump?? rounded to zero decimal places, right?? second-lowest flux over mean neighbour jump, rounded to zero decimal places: 23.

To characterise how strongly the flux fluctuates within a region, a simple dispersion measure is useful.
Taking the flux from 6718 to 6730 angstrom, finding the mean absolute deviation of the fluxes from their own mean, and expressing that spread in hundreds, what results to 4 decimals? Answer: 0.0025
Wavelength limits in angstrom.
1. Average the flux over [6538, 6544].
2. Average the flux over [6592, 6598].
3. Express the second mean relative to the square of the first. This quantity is 0.107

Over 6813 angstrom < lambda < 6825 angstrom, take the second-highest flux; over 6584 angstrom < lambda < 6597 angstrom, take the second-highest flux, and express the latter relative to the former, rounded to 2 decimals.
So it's 1.47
